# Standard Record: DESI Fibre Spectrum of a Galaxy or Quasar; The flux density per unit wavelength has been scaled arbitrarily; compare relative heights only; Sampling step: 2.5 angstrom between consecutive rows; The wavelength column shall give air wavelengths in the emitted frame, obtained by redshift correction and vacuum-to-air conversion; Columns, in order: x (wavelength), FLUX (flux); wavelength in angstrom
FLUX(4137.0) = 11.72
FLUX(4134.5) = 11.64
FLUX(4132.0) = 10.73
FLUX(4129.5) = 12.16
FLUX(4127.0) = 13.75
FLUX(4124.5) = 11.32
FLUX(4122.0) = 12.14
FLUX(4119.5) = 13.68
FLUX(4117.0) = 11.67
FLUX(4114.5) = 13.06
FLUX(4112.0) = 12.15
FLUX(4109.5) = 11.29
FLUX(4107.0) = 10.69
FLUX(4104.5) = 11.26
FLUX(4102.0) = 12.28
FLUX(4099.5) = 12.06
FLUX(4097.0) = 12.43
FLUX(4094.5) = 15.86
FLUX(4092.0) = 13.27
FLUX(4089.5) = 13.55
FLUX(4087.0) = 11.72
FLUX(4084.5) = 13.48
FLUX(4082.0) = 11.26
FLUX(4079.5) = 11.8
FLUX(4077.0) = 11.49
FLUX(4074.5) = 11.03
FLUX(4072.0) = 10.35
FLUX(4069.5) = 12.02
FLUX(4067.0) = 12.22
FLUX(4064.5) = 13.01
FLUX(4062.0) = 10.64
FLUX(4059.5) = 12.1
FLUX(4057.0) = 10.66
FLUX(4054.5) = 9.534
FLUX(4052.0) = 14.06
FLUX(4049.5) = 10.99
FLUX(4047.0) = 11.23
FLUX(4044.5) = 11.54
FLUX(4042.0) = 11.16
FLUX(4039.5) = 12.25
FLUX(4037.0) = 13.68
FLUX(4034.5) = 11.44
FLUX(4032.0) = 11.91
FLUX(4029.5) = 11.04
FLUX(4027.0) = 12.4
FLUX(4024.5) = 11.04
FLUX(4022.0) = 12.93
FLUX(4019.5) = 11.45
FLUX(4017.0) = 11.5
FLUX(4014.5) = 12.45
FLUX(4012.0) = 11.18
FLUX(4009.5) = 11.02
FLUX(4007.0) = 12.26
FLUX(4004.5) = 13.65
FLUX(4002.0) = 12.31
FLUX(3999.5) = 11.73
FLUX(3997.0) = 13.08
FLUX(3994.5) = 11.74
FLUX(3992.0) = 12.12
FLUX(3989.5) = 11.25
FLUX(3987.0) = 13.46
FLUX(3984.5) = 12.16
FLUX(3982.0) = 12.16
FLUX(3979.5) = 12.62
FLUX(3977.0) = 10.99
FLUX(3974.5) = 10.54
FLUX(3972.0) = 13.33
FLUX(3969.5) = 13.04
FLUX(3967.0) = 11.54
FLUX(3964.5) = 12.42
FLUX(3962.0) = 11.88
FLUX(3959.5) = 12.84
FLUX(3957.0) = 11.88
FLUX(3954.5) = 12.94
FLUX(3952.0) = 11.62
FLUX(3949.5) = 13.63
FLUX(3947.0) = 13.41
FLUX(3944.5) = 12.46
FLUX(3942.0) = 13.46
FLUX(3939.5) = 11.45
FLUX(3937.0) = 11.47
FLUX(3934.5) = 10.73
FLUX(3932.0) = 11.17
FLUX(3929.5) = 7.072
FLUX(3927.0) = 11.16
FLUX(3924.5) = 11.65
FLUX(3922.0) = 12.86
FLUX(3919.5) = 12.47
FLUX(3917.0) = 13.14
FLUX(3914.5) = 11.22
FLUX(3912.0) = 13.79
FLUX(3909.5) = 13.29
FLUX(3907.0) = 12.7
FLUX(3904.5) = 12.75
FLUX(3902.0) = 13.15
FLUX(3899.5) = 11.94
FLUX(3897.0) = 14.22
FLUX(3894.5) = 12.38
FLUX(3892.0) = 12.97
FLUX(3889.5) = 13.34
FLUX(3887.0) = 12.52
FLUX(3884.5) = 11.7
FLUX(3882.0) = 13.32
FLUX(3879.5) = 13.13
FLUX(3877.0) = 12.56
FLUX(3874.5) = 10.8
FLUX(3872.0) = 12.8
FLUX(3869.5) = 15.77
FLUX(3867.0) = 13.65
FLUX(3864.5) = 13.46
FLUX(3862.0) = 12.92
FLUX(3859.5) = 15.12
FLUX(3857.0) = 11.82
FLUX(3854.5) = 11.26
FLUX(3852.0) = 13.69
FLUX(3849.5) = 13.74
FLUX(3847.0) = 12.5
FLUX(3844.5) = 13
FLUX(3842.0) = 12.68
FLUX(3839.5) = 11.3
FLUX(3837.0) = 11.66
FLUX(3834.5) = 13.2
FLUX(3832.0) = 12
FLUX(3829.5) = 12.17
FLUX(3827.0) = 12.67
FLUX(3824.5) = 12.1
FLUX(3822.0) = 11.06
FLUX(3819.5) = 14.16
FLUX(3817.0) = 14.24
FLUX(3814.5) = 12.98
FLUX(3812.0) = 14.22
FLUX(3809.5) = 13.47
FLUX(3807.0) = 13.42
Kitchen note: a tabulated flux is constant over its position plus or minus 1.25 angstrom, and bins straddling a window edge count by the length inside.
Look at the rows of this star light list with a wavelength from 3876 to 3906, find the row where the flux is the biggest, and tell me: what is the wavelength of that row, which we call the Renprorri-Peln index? 3897.0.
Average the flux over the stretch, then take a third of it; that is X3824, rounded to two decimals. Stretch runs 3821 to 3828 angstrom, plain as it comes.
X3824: 3.98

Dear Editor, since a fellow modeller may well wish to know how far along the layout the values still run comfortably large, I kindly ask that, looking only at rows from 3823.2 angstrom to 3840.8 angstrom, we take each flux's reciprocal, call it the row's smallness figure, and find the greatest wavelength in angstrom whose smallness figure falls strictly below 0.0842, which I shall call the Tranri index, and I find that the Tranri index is 3834.5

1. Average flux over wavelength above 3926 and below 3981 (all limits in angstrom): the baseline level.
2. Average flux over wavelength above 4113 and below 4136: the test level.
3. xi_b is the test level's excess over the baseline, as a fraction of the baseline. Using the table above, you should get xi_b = 0.03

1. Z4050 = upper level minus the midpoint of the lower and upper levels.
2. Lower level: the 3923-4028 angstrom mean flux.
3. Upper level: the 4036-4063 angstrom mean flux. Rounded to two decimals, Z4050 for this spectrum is -0.18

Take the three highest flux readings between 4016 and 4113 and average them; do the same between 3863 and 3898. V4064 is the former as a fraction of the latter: 1.00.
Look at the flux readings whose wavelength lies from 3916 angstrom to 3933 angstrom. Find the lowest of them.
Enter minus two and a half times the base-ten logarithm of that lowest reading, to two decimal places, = -2.12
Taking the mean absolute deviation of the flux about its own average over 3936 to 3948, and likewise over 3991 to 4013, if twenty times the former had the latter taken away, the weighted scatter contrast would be 15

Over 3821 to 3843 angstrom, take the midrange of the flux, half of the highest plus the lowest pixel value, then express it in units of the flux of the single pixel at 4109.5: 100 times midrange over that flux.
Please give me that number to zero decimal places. 107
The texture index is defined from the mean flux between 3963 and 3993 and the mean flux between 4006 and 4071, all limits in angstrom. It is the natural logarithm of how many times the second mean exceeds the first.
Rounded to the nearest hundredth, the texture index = -0.03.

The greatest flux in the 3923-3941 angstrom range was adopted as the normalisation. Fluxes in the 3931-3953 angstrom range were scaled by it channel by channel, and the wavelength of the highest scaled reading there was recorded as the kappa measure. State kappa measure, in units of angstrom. 3949.5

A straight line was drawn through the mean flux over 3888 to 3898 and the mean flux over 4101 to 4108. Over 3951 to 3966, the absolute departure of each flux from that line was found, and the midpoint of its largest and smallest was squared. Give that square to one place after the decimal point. 0.4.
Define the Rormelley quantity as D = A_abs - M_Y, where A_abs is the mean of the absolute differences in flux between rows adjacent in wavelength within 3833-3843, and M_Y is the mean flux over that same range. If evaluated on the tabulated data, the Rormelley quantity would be -11.1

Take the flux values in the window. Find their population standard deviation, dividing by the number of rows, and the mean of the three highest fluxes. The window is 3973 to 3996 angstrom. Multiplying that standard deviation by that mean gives 11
